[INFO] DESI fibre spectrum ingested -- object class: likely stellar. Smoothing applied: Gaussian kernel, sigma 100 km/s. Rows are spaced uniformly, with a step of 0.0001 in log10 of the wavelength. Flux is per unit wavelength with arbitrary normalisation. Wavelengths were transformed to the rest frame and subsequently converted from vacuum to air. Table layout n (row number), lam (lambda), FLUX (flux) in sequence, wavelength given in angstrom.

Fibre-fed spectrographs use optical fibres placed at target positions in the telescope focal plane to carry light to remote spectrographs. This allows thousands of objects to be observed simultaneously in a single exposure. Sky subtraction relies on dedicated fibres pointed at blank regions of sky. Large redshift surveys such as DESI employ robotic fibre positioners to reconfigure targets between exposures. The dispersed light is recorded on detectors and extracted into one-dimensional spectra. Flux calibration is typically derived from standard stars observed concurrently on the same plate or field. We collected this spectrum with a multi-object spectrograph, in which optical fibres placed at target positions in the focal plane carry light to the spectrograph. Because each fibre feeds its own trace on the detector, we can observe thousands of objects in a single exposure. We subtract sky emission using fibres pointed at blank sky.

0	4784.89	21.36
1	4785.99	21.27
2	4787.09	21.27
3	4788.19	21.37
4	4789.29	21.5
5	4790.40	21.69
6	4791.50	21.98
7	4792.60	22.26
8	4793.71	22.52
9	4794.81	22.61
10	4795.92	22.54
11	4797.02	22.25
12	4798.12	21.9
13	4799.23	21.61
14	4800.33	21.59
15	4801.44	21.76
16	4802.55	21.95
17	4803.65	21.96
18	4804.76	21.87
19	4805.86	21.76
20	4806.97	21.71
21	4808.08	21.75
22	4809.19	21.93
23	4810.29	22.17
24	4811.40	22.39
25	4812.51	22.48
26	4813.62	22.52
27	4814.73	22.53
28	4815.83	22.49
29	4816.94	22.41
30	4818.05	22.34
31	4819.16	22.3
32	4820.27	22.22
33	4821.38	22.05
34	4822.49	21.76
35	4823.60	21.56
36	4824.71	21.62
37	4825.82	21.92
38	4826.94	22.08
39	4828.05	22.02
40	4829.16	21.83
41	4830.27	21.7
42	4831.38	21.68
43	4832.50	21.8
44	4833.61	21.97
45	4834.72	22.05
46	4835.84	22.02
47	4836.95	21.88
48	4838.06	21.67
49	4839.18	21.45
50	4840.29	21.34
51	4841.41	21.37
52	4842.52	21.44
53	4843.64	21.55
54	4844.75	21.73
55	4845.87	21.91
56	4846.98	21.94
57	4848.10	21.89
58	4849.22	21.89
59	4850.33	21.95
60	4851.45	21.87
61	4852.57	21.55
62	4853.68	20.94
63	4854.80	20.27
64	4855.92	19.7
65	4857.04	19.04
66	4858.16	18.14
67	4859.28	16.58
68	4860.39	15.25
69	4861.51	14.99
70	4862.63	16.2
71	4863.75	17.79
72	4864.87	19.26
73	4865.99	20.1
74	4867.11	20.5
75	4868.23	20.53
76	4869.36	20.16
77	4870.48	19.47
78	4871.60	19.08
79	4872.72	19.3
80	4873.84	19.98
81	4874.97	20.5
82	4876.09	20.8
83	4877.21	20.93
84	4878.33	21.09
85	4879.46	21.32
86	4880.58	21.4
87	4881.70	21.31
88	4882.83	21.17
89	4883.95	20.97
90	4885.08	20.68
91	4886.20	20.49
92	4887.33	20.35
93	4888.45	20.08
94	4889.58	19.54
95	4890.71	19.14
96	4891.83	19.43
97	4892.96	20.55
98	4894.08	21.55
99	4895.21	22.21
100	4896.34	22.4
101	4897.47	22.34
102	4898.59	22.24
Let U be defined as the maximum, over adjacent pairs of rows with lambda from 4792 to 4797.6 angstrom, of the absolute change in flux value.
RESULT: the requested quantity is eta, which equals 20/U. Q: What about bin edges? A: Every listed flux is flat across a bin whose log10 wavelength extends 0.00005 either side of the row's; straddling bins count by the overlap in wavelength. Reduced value 69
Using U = 0.29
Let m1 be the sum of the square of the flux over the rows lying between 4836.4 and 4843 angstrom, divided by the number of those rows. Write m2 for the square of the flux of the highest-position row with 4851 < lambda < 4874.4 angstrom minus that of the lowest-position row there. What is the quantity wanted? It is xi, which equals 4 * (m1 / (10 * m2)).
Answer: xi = -2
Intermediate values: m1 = 463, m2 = -79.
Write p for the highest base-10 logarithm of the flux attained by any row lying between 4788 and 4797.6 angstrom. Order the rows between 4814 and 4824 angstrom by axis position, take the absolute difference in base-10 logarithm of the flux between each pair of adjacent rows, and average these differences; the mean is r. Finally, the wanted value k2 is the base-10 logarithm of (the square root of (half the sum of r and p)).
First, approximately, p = 1.35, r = 0.0024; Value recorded -0.084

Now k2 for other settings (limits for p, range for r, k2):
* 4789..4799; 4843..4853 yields -0.084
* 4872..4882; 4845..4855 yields -0.088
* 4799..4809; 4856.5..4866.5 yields -0.082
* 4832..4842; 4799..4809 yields -0.086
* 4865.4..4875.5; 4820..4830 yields -0.091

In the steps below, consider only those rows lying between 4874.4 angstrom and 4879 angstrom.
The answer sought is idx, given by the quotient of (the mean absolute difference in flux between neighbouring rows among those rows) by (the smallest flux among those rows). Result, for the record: 0.0096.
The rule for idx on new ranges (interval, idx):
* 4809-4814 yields 0.0067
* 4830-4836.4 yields 0.0039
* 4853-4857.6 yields 0.0333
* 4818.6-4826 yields 0.0085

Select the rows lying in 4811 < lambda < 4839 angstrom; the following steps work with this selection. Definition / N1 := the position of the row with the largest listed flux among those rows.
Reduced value 4814.73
